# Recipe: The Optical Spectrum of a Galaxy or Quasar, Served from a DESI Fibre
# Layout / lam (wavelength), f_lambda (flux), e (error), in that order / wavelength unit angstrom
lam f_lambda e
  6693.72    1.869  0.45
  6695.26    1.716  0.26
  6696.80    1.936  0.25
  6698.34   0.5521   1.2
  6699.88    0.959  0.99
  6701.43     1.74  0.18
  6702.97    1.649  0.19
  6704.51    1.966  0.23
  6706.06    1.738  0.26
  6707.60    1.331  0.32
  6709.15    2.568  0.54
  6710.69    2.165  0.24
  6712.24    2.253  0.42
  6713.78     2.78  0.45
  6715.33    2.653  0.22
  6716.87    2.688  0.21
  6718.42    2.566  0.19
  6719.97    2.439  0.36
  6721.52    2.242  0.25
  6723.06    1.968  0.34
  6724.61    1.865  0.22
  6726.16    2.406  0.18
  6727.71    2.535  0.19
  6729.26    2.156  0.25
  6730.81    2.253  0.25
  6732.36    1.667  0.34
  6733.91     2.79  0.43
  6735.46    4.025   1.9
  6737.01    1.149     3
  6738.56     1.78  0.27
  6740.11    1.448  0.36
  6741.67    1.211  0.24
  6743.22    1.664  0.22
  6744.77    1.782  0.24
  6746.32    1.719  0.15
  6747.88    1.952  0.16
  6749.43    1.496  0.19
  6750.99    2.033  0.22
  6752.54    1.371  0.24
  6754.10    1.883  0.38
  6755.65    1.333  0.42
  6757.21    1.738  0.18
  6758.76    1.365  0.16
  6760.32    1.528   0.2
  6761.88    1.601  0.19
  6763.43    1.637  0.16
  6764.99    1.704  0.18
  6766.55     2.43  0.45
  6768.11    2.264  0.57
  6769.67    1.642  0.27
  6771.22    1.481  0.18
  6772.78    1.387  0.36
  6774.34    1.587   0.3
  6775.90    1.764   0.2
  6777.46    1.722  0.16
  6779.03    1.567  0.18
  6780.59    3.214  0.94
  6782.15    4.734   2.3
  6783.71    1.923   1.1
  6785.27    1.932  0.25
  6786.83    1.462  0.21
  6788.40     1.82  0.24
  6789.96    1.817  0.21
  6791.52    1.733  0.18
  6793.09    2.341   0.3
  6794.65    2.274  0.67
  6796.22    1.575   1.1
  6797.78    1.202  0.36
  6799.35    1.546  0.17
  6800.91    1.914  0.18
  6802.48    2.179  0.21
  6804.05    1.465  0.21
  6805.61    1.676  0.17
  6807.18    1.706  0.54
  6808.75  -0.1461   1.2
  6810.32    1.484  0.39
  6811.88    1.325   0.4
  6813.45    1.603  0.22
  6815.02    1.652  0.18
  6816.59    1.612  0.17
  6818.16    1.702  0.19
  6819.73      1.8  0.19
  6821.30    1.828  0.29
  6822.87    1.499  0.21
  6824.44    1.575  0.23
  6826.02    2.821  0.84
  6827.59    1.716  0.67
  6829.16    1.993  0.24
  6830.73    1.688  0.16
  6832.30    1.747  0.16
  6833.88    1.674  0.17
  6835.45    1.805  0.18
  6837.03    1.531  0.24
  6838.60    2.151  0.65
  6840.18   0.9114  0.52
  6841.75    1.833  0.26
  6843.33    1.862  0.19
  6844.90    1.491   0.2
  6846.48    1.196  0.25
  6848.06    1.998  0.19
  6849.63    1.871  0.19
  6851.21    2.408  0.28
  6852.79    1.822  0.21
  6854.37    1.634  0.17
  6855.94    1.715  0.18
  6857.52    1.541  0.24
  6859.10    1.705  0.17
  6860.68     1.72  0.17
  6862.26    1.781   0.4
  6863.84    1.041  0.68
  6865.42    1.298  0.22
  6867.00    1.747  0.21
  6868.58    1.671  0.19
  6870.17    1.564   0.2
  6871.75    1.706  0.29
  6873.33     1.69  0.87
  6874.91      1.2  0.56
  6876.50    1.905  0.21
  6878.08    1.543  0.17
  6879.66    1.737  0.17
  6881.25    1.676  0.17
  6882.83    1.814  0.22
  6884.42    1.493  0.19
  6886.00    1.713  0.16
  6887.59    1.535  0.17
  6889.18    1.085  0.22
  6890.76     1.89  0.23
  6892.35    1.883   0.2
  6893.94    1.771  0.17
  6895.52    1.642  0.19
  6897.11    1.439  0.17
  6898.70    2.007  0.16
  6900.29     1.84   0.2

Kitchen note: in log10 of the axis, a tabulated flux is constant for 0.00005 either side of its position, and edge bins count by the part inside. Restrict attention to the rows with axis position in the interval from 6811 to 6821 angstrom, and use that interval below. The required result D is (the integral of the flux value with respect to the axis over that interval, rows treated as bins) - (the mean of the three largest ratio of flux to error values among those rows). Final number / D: 6.9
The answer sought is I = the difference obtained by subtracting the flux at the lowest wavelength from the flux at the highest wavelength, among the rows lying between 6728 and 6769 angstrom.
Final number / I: 0.11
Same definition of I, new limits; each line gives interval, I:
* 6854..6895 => 0.14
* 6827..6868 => 0.03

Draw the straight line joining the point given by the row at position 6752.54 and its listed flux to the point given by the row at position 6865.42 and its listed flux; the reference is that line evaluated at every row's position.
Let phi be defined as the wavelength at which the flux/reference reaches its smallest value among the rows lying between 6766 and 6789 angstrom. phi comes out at 6772.78 angstrom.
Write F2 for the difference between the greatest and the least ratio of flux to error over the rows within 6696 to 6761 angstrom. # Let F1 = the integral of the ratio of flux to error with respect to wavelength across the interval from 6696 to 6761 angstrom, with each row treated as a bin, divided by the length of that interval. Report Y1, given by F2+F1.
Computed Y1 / 20.5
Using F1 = 7.38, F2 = 13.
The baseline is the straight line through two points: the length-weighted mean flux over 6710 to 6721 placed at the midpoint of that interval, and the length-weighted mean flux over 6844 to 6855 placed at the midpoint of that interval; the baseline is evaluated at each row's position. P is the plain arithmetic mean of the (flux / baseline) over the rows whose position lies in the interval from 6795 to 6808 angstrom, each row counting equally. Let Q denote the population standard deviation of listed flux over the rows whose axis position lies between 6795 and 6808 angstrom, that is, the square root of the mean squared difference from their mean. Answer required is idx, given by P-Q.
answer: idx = 0.54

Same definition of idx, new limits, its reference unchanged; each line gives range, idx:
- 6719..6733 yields 0.62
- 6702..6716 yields 0.37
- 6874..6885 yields 0.79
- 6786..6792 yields 0.67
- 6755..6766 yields 0.54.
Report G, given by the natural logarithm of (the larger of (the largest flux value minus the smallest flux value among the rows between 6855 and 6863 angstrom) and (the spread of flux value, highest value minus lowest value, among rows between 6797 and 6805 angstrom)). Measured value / -0.02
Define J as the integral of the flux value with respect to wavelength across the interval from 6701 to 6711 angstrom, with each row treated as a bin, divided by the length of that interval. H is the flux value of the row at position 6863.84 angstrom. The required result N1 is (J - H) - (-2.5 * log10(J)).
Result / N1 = 1.51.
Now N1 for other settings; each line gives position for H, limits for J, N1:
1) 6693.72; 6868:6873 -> 0.32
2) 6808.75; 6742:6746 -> 2.37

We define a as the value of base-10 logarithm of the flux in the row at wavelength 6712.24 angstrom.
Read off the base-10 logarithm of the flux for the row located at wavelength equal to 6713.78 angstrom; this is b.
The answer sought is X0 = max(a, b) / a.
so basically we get 1.26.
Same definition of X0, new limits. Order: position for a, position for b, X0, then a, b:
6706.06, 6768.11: 1.48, 0.24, 0.35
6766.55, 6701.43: 1.00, 0.39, 0.24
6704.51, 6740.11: 1.00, 0.29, 0.16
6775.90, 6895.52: 1.00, 0.25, 0.22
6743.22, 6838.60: 1.50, 0.22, 0.33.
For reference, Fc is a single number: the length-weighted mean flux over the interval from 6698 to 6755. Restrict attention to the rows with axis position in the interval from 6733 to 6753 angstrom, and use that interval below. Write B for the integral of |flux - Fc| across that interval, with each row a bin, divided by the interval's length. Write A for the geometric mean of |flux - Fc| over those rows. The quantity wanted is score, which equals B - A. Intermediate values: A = 0.35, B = 0.55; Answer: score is 0.20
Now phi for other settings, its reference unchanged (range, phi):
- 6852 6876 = 6863.84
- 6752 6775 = 6755.65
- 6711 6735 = 6732.36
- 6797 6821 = 6808.75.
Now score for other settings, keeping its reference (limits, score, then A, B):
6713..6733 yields 0.10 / 0.31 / 0.40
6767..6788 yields 0.21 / 0.37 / 0.58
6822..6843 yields 0.15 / 0.22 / 0.37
